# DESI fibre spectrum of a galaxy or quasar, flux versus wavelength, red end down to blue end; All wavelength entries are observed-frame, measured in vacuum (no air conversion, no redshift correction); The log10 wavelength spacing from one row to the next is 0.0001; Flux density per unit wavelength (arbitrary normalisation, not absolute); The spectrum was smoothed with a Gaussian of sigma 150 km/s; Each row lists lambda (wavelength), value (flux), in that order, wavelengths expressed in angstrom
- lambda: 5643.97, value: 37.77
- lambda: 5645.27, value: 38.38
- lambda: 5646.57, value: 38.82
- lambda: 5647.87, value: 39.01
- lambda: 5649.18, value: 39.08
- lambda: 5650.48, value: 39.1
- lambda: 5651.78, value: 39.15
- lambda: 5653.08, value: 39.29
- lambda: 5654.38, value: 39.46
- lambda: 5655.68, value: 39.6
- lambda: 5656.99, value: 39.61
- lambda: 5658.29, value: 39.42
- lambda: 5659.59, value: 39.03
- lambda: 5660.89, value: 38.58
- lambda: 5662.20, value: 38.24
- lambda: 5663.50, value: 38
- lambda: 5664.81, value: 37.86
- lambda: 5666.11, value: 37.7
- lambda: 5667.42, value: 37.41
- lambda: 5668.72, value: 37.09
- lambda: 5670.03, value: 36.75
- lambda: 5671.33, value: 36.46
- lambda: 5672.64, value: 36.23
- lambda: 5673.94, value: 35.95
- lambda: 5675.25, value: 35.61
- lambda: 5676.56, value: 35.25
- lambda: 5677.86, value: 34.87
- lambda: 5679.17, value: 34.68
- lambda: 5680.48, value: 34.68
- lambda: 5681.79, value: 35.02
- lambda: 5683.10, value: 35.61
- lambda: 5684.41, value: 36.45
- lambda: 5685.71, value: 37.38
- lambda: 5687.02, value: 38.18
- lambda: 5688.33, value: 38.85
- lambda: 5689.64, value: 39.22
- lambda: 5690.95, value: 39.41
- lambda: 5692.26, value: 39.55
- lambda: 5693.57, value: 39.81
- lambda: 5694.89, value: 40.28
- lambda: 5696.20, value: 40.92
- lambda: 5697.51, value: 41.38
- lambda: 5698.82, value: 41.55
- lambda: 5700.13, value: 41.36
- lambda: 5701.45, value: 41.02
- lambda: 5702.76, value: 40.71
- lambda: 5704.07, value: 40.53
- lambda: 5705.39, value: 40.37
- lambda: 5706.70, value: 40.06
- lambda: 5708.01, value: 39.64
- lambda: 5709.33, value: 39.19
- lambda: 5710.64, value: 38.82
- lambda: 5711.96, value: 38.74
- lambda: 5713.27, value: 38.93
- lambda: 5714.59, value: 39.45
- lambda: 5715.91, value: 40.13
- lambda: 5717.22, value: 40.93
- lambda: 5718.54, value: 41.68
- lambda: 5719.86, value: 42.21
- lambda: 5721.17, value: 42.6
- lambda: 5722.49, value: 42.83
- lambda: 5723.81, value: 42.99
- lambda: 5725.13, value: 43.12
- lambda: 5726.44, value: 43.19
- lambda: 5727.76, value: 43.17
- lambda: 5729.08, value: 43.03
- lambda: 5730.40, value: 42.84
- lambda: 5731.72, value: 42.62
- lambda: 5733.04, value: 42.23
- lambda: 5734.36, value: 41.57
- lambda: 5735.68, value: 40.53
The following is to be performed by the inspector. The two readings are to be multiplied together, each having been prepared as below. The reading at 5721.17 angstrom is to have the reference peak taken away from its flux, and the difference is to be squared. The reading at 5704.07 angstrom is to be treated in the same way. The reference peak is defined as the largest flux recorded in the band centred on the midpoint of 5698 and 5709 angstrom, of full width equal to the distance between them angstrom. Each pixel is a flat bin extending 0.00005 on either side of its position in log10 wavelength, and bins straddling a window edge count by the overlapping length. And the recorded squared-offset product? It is 1.1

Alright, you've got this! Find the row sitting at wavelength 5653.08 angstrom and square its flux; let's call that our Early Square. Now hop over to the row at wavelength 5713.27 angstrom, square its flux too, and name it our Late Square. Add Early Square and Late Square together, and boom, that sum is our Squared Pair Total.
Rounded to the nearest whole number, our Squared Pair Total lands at 3059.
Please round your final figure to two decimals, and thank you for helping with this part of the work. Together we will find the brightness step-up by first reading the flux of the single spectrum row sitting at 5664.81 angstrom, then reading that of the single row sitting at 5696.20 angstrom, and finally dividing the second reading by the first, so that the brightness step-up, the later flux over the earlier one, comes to 1.08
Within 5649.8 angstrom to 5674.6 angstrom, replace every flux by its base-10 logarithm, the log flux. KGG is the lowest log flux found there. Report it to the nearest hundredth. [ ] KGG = 1.56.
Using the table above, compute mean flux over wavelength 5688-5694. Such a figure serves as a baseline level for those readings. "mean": 39.4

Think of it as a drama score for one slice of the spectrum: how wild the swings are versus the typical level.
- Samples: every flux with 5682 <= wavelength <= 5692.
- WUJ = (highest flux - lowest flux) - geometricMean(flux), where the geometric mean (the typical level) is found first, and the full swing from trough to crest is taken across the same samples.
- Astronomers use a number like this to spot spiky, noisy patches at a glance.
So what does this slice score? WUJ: -34.0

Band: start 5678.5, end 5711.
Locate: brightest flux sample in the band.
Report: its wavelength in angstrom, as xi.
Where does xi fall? 5698.82 angstrom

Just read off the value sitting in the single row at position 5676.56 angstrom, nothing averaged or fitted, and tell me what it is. 35.25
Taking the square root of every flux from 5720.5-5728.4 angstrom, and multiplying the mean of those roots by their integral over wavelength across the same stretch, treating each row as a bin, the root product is 340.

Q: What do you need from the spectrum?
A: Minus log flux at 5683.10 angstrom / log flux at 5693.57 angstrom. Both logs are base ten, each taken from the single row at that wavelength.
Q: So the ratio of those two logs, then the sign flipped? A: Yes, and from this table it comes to -0.970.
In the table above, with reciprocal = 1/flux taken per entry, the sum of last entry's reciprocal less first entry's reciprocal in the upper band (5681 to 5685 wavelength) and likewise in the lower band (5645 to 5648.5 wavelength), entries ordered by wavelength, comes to -0.0015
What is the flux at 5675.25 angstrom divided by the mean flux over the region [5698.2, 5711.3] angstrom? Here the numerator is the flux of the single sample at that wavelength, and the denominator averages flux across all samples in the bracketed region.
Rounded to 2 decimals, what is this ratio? 0.88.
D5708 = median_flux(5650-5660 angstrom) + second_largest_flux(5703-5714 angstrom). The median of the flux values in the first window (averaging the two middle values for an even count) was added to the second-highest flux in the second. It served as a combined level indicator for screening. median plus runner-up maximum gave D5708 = 79.7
